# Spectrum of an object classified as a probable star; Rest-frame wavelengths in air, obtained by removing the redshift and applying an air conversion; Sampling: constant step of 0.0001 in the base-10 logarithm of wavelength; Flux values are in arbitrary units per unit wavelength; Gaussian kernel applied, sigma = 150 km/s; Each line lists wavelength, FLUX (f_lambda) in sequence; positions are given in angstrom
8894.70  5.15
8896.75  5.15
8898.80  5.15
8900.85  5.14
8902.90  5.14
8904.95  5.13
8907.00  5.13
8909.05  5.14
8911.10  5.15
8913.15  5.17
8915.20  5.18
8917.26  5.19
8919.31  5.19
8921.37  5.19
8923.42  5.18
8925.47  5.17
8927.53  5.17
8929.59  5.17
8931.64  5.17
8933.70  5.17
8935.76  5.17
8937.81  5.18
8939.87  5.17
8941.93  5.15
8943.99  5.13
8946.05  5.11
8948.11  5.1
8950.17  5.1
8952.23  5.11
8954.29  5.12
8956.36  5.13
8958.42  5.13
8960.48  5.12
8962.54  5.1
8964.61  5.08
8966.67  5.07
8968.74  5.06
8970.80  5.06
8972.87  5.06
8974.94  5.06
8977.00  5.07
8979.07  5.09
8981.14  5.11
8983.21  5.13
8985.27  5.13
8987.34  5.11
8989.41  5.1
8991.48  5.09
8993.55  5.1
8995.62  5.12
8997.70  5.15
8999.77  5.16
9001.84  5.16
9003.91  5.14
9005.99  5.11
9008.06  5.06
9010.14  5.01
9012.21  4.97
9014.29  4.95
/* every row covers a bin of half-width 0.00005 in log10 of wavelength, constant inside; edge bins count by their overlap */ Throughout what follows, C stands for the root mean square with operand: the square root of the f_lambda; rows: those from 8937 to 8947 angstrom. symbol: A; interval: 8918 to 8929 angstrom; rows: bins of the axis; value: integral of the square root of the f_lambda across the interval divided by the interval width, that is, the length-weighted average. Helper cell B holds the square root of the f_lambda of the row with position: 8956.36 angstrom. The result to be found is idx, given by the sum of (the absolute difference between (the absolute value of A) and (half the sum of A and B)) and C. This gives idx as 2.27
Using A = 2.28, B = 2.26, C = 2.27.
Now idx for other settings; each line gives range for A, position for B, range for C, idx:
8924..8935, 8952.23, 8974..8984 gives 2.26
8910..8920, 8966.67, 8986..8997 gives 2.27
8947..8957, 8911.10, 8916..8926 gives 2.28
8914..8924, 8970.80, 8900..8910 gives 2.28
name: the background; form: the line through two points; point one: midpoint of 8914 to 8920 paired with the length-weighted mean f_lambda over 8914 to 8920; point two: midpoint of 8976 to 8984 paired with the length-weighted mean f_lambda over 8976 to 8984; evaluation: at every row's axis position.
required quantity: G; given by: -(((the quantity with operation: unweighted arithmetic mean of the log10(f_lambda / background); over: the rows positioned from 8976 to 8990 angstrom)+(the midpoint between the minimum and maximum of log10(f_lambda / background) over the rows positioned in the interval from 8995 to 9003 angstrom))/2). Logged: -0.0037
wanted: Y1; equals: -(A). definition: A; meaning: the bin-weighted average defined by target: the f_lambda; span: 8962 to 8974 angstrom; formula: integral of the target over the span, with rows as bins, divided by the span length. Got -5.07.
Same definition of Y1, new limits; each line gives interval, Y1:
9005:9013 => -5.04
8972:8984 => -5.08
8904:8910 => -5.13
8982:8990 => -5.12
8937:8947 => -5.15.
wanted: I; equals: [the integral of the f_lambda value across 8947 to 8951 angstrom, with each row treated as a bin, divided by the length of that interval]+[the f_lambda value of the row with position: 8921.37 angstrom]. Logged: 10.3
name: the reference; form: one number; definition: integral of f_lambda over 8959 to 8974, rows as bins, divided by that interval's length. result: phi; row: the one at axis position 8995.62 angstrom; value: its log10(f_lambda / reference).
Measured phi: 0.003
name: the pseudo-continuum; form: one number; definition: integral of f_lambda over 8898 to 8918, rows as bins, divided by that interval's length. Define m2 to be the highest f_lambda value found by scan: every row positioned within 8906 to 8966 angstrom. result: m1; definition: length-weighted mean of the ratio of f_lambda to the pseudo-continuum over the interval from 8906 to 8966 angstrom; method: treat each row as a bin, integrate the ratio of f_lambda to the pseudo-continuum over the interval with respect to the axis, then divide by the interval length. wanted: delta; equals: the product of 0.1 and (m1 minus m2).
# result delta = -0.419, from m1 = 1.00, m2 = 5.19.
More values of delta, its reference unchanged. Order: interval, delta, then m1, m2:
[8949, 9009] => -0.417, 0.99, 5.16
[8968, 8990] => -0.414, 0.99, 5.13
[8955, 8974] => -0.414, 0.99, 5.13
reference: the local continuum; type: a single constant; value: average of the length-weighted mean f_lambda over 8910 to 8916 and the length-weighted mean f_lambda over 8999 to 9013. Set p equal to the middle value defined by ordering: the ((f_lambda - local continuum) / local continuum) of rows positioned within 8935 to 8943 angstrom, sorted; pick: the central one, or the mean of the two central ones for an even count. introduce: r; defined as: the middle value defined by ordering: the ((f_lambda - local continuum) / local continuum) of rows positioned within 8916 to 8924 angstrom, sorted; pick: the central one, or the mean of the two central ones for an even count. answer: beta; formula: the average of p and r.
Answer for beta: 0.010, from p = 0.008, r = 0.012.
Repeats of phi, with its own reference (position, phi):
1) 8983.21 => 0.004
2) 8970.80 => -0.002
